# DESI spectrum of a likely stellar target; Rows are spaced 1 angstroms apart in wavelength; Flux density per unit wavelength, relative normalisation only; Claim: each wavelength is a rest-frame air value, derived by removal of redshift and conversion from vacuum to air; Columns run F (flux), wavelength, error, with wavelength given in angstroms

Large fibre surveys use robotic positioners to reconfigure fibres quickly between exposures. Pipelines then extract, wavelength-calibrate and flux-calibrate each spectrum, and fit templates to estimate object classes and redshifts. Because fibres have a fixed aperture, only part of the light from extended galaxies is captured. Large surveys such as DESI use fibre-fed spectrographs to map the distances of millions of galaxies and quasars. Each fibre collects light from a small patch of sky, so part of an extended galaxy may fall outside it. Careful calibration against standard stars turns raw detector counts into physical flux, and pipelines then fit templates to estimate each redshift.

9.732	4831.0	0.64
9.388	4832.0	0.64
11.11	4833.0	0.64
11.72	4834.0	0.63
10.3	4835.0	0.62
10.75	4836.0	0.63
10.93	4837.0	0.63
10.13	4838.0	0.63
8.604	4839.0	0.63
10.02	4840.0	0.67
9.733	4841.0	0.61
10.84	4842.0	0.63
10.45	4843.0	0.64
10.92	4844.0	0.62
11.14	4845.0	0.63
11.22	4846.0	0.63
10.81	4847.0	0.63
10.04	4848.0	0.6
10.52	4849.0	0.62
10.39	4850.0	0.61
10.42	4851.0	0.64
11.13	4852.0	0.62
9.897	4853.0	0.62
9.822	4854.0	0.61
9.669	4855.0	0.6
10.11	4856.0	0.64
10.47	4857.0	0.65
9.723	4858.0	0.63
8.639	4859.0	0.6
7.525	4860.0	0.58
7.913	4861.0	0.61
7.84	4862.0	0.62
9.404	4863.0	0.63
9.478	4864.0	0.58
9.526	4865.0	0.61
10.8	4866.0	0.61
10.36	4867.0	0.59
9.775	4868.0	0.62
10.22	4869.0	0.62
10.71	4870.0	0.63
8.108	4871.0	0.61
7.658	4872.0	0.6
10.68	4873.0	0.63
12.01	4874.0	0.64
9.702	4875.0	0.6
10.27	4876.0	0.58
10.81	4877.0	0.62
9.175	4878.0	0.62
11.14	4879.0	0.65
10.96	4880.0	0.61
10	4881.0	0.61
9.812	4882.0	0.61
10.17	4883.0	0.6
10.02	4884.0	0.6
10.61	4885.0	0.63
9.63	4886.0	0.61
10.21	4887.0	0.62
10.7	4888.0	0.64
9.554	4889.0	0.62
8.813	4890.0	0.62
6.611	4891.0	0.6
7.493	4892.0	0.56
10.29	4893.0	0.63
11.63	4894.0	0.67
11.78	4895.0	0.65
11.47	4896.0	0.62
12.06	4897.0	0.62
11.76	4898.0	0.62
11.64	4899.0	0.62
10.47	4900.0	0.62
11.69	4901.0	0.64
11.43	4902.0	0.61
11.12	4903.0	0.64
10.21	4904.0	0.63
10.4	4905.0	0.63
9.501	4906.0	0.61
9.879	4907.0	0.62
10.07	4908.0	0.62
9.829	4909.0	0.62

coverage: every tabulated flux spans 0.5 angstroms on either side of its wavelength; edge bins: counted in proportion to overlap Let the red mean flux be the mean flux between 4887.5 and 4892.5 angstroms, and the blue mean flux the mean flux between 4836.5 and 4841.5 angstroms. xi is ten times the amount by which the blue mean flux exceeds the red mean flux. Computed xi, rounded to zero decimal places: 12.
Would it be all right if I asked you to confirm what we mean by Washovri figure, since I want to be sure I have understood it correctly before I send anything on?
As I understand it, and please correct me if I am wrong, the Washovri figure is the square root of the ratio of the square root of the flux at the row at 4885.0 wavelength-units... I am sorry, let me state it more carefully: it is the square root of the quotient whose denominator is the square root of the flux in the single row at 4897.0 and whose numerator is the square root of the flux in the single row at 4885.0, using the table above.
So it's 0.97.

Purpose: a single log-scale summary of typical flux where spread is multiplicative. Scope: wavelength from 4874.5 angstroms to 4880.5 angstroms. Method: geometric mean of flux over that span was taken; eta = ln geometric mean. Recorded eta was 2.33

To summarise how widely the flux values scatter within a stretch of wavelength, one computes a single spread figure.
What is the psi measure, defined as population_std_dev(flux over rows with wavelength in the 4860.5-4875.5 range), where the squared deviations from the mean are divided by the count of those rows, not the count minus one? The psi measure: 1.23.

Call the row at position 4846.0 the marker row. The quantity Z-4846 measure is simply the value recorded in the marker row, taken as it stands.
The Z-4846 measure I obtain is 11.22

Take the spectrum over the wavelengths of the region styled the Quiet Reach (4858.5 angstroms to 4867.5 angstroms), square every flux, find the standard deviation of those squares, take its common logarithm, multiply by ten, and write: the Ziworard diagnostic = 13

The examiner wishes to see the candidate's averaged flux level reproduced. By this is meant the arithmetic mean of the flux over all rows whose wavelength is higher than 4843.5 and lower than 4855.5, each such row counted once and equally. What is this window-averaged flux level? 10.5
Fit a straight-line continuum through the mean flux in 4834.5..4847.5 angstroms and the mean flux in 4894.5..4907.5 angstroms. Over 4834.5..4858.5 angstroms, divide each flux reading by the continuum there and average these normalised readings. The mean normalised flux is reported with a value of 0.98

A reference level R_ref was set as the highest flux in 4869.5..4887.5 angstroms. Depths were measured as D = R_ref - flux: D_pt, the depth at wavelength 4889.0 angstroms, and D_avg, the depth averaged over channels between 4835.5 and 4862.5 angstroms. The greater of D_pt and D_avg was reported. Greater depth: 2.5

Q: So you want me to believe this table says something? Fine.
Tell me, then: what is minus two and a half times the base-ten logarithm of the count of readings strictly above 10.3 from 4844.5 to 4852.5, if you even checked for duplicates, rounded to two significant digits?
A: -2.1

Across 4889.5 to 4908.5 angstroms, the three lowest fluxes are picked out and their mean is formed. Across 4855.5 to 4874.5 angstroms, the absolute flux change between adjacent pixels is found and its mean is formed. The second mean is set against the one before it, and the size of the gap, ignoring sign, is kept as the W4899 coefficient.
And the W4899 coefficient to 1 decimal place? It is 6.7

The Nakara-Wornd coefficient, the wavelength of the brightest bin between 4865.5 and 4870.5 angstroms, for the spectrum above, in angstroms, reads 4866.0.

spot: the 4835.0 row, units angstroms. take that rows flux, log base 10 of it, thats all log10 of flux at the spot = 1.01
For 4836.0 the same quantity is 1.03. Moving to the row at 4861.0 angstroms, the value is 0.90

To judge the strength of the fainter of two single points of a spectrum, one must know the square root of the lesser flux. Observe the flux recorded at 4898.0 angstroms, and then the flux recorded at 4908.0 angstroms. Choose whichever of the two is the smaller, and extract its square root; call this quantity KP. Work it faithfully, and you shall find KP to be 3.17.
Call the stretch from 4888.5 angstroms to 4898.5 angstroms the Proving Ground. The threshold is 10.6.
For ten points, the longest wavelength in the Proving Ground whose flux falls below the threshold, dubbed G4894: 4893.0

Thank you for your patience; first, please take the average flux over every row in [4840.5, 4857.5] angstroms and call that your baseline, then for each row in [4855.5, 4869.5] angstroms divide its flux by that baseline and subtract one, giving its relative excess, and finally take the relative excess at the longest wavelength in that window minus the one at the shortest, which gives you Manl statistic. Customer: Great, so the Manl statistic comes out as 0.01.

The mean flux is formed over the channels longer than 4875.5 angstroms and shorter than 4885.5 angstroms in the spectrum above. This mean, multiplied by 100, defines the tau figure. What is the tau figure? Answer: 1030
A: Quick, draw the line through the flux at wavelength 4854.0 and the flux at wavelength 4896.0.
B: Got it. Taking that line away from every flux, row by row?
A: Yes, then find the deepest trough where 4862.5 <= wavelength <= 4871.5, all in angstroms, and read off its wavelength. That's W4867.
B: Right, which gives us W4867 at 4871.0 angstroms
